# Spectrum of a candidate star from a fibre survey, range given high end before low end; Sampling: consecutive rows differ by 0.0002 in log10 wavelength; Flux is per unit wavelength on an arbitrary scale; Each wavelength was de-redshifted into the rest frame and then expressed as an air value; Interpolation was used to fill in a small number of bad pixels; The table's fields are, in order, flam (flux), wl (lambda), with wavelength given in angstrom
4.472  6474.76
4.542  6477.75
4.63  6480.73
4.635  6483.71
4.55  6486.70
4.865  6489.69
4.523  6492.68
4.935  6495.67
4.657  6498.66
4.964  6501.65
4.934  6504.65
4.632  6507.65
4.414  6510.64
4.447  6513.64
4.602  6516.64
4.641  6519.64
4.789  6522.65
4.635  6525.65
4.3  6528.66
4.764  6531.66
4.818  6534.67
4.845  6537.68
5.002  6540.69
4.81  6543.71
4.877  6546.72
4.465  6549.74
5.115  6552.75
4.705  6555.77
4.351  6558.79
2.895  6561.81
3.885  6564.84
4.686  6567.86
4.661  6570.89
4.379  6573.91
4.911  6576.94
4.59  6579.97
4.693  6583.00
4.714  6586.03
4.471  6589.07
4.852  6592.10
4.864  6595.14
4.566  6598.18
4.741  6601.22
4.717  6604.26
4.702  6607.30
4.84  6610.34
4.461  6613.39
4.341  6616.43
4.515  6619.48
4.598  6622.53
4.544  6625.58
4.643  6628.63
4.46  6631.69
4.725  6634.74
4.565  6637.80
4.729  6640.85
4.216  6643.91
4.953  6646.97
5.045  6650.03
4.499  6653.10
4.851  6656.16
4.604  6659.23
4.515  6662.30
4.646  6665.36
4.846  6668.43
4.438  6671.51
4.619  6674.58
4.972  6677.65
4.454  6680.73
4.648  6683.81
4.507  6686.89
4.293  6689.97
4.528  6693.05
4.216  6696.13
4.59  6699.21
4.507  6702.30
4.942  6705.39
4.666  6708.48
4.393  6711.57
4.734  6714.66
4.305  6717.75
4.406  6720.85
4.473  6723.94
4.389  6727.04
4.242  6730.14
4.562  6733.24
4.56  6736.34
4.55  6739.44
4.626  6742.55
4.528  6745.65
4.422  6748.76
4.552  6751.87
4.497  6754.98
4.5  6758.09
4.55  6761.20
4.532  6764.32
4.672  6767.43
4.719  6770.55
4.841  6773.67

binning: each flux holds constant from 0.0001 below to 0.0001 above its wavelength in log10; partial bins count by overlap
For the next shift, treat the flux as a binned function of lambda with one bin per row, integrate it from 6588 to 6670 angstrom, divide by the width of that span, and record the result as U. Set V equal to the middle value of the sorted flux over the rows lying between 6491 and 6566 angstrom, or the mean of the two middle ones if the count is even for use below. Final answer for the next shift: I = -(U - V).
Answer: 0.01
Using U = 4.65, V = 4.66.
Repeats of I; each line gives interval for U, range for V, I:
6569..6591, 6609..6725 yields -0.08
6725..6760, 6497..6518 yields 0.14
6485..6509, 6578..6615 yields -0.05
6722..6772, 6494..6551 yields 0.24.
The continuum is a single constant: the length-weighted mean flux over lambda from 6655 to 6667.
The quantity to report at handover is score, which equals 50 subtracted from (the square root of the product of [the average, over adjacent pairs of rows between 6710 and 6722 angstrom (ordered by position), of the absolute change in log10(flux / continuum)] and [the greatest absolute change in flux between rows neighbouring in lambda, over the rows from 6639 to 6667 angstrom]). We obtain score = -49.86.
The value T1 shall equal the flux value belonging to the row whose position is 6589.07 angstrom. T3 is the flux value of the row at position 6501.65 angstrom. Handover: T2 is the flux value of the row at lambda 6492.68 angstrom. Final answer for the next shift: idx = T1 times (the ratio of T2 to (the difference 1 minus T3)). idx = -5.10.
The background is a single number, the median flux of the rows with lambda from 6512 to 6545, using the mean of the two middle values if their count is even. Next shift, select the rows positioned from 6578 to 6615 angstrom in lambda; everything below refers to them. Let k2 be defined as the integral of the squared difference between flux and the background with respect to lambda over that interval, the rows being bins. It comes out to 0.9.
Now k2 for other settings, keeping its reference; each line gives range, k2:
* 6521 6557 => 1.6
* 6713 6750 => 3.6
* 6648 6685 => 1.7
